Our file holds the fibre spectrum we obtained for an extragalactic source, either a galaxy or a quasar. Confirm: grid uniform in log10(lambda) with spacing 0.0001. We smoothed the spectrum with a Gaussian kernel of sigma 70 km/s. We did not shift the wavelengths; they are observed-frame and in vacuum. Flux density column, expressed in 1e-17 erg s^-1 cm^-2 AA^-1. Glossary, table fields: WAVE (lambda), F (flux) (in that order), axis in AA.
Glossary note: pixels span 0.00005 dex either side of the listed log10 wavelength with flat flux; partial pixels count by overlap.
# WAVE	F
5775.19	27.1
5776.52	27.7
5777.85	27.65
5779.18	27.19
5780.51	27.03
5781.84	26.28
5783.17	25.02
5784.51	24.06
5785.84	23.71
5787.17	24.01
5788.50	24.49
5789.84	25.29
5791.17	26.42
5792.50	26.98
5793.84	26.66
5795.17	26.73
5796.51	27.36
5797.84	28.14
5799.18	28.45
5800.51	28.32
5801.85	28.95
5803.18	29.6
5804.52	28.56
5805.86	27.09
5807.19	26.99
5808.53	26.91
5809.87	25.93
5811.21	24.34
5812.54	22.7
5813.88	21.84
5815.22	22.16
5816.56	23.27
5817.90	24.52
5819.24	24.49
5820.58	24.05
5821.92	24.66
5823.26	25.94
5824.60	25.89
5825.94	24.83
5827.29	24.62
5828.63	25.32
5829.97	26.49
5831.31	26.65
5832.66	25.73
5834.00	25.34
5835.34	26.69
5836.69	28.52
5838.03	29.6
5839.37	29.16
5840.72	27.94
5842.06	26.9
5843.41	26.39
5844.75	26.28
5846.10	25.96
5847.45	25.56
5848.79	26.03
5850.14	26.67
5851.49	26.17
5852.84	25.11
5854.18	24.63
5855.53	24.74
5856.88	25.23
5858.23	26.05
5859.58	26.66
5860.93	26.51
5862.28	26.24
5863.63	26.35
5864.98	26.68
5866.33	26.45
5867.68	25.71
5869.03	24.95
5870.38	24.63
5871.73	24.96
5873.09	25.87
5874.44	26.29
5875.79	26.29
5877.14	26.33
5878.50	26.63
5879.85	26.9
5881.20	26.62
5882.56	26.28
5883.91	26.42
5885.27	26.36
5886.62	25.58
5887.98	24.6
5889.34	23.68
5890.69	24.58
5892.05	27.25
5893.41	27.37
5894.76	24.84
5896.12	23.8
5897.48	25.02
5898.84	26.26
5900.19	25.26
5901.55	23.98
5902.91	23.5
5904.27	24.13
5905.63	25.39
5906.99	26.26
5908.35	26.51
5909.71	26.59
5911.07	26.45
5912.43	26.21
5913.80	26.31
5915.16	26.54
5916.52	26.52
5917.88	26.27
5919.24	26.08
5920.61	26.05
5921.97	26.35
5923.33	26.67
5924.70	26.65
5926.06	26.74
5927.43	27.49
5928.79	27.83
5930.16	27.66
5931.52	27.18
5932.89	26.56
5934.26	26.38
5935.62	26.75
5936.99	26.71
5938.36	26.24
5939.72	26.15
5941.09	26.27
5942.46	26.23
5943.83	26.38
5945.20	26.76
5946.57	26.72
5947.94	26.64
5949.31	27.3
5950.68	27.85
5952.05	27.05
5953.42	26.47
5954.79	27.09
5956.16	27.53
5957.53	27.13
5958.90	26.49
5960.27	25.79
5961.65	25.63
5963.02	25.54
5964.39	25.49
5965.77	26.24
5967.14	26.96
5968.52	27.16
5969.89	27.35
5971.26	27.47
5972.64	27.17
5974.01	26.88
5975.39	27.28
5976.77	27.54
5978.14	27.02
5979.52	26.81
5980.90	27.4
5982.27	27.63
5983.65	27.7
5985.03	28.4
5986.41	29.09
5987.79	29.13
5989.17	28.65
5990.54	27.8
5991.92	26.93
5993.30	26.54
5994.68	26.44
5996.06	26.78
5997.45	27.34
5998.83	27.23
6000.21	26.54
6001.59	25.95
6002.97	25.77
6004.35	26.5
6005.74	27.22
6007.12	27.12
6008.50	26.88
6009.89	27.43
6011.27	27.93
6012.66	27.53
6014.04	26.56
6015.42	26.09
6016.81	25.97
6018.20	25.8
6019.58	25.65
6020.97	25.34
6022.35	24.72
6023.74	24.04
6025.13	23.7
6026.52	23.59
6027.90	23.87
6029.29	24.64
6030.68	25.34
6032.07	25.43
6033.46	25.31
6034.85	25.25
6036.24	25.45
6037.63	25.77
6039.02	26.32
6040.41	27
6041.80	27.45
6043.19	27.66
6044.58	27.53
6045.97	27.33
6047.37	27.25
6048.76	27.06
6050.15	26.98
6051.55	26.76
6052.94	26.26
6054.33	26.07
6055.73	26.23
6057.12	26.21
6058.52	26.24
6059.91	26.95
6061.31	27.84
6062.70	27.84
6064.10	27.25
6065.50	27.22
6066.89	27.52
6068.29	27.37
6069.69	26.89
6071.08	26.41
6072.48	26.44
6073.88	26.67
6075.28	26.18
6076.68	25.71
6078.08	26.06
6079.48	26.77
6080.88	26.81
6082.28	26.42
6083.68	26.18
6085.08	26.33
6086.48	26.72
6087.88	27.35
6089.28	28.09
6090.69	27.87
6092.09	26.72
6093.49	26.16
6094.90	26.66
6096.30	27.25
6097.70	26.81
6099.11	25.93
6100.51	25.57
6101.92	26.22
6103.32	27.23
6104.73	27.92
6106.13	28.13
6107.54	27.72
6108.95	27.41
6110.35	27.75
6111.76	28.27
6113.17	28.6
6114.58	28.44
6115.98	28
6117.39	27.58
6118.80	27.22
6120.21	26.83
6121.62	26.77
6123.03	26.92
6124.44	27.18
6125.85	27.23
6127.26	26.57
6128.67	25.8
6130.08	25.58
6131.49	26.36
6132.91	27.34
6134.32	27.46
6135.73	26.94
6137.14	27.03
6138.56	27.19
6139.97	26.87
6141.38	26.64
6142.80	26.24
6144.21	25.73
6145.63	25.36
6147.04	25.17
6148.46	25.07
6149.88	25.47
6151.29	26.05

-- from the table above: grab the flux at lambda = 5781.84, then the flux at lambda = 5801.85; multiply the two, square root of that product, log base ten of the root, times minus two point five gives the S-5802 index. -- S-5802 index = -3.60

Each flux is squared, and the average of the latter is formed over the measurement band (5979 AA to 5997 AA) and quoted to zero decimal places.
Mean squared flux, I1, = 765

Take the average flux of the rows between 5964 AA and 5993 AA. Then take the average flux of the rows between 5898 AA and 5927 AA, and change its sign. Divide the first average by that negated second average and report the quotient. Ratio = -1.06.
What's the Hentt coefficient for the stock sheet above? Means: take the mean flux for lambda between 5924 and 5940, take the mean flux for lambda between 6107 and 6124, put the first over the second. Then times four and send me 3.89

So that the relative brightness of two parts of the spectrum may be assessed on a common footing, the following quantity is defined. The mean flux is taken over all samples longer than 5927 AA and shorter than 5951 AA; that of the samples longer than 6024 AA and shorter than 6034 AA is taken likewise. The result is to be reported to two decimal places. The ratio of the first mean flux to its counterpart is 1.09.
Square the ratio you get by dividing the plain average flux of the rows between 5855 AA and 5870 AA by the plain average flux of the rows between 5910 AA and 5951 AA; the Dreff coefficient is 0.95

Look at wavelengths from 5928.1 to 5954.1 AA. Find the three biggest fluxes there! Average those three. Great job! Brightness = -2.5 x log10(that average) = -3.61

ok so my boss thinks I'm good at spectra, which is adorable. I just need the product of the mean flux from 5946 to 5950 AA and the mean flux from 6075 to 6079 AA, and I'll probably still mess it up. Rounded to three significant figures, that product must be 699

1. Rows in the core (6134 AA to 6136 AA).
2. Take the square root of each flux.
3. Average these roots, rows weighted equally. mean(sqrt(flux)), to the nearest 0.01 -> 5.22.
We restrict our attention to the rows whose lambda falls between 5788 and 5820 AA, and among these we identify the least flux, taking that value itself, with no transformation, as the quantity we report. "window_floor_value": 21.84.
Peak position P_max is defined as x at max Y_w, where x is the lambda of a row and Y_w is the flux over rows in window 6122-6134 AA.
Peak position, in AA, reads 6132.91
